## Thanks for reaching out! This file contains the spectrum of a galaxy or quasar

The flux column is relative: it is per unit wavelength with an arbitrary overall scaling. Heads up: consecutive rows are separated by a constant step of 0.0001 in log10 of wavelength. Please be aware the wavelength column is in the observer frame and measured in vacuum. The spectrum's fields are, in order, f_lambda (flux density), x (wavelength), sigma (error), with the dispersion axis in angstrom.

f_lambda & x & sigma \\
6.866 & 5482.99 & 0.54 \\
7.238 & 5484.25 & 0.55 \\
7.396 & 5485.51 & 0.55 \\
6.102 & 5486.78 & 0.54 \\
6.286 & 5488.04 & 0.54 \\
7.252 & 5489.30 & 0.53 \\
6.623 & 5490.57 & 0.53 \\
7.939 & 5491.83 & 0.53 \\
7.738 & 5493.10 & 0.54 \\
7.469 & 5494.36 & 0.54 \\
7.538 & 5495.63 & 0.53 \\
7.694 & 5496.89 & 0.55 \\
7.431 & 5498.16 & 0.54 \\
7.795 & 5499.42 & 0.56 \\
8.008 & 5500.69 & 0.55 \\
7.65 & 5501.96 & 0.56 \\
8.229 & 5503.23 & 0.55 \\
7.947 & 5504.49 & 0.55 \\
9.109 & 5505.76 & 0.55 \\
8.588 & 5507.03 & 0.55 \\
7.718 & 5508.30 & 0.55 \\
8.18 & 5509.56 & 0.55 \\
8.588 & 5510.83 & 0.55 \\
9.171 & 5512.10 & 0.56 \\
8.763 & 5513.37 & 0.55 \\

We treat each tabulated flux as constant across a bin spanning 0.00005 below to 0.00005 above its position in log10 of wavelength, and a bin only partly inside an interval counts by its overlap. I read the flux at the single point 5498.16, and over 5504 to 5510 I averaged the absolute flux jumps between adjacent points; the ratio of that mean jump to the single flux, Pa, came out 0.10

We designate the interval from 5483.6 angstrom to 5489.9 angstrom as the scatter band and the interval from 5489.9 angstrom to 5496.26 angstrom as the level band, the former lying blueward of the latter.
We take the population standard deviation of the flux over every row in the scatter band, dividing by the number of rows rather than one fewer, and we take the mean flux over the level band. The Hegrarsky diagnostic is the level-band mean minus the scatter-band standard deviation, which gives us 6.9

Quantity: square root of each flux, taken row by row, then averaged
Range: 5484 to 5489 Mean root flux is 2.60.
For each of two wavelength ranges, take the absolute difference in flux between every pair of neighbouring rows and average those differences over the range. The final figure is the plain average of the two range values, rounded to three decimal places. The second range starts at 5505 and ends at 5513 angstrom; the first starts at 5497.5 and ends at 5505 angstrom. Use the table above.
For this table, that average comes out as 0.464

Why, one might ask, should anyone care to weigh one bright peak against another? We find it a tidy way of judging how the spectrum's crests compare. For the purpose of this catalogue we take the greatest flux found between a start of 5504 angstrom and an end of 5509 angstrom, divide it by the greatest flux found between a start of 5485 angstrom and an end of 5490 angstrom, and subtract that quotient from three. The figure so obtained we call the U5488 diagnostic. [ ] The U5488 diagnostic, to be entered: 1.77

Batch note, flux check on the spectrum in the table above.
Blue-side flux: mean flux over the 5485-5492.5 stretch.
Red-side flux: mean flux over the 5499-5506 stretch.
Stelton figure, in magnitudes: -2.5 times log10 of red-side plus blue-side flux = -2.94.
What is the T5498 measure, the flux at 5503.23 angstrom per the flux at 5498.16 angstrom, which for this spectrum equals 1.11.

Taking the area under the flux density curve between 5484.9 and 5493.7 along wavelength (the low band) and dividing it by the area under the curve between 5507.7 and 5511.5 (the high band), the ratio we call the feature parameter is 2.0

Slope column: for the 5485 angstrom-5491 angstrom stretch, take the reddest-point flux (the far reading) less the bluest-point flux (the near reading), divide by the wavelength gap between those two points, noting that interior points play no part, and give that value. -0.15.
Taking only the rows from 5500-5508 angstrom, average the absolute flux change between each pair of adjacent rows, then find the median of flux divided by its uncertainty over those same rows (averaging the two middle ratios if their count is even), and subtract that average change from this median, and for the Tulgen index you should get 14.2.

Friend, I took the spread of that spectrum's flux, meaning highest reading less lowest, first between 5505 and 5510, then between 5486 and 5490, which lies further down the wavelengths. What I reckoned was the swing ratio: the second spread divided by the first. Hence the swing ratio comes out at 0.8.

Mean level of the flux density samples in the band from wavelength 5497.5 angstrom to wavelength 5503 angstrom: 7.7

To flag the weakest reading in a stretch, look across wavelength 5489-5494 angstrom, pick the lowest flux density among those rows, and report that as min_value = 6.623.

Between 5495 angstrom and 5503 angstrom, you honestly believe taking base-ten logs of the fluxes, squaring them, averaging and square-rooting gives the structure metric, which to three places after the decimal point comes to 0.886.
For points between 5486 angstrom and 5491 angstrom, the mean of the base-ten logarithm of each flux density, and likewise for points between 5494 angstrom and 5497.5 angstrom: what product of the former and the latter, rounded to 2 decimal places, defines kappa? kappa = 0.72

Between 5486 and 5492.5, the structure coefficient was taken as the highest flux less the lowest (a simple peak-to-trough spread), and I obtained 1.84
